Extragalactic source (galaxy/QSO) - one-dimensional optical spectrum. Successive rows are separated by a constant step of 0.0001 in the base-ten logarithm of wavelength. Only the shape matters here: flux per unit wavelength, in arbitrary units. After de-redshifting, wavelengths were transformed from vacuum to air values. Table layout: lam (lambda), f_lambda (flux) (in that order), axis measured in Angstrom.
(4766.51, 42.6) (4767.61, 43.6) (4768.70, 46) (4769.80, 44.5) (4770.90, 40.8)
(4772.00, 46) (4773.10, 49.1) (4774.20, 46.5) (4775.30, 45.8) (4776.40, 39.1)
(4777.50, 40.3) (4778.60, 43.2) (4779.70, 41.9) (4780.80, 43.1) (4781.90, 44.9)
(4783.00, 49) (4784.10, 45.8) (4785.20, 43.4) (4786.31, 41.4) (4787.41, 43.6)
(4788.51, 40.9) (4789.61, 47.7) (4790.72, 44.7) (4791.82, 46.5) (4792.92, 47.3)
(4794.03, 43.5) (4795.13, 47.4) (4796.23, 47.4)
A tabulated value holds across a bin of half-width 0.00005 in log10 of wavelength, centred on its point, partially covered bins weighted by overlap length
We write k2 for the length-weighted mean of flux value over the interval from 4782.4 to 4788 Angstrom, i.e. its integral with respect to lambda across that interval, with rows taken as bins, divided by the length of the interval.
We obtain 44.6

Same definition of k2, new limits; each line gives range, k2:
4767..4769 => 44.7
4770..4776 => 45.4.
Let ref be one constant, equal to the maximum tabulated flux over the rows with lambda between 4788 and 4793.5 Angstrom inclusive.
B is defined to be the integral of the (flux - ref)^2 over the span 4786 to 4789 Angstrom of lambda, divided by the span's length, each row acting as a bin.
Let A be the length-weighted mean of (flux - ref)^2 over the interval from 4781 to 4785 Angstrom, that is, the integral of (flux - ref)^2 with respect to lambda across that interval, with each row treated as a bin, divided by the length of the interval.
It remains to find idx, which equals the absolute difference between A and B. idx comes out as 27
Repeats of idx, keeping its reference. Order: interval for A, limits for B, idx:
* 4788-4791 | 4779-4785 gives 5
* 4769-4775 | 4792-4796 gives 7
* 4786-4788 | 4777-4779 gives 11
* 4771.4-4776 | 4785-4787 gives 25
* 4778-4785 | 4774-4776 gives 7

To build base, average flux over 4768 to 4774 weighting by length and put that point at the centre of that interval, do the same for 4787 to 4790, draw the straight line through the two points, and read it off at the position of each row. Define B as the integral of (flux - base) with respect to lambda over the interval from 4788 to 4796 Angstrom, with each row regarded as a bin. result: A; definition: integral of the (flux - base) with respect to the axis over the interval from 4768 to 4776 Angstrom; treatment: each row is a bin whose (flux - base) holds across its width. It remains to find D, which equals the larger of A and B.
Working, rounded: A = 1.0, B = 14.7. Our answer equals 14.7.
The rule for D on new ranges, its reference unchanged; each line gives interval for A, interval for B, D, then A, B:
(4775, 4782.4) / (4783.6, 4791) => -1.3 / -16.5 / -1.3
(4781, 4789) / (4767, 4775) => -0.8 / -1.0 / -0.8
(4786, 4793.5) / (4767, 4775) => 6.1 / 6.1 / -0.8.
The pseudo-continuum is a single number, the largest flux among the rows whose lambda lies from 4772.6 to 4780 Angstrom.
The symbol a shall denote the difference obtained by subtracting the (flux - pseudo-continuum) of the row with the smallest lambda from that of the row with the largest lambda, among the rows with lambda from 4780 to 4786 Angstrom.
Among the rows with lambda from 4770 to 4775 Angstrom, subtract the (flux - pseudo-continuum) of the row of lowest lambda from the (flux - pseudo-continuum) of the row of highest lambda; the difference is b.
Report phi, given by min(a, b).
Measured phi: 0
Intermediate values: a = 0.3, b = 5.7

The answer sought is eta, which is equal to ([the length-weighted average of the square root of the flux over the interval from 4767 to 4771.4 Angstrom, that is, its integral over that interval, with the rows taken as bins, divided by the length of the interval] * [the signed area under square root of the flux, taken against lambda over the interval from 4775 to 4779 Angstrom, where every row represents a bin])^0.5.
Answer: 13.1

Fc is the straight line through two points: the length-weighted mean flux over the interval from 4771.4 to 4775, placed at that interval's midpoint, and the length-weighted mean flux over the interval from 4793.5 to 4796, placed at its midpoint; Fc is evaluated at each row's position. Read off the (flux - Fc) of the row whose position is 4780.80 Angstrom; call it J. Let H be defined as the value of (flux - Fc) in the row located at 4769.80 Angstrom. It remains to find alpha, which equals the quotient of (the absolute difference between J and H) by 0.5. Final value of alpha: 1.7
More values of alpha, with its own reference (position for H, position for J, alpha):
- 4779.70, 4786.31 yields 0.3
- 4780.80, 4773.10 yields 11.2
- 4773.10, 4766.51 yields 13.7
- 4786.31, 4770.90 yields 2.8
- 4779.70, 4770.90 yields 3.1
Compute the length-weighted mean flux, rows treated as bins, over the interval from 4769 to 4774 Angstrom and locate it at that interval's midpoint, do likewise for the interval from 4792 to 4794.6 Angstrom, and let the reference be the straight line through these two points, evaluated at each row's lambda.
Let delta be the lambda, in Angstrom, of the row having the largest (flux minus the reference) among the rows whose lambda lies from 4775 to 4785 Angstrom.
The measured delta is 4783.00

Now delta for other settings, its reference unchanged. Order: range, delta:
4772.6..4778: 4773.10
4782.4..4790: 4783.00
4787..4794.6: 4789.61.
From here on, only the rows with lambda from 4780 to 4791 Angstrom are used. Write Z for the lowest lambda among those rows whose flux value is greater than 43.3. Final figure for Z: 4781.90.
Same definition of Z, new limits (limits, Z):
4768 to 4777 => 4768.70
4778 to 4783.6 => 4781.90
